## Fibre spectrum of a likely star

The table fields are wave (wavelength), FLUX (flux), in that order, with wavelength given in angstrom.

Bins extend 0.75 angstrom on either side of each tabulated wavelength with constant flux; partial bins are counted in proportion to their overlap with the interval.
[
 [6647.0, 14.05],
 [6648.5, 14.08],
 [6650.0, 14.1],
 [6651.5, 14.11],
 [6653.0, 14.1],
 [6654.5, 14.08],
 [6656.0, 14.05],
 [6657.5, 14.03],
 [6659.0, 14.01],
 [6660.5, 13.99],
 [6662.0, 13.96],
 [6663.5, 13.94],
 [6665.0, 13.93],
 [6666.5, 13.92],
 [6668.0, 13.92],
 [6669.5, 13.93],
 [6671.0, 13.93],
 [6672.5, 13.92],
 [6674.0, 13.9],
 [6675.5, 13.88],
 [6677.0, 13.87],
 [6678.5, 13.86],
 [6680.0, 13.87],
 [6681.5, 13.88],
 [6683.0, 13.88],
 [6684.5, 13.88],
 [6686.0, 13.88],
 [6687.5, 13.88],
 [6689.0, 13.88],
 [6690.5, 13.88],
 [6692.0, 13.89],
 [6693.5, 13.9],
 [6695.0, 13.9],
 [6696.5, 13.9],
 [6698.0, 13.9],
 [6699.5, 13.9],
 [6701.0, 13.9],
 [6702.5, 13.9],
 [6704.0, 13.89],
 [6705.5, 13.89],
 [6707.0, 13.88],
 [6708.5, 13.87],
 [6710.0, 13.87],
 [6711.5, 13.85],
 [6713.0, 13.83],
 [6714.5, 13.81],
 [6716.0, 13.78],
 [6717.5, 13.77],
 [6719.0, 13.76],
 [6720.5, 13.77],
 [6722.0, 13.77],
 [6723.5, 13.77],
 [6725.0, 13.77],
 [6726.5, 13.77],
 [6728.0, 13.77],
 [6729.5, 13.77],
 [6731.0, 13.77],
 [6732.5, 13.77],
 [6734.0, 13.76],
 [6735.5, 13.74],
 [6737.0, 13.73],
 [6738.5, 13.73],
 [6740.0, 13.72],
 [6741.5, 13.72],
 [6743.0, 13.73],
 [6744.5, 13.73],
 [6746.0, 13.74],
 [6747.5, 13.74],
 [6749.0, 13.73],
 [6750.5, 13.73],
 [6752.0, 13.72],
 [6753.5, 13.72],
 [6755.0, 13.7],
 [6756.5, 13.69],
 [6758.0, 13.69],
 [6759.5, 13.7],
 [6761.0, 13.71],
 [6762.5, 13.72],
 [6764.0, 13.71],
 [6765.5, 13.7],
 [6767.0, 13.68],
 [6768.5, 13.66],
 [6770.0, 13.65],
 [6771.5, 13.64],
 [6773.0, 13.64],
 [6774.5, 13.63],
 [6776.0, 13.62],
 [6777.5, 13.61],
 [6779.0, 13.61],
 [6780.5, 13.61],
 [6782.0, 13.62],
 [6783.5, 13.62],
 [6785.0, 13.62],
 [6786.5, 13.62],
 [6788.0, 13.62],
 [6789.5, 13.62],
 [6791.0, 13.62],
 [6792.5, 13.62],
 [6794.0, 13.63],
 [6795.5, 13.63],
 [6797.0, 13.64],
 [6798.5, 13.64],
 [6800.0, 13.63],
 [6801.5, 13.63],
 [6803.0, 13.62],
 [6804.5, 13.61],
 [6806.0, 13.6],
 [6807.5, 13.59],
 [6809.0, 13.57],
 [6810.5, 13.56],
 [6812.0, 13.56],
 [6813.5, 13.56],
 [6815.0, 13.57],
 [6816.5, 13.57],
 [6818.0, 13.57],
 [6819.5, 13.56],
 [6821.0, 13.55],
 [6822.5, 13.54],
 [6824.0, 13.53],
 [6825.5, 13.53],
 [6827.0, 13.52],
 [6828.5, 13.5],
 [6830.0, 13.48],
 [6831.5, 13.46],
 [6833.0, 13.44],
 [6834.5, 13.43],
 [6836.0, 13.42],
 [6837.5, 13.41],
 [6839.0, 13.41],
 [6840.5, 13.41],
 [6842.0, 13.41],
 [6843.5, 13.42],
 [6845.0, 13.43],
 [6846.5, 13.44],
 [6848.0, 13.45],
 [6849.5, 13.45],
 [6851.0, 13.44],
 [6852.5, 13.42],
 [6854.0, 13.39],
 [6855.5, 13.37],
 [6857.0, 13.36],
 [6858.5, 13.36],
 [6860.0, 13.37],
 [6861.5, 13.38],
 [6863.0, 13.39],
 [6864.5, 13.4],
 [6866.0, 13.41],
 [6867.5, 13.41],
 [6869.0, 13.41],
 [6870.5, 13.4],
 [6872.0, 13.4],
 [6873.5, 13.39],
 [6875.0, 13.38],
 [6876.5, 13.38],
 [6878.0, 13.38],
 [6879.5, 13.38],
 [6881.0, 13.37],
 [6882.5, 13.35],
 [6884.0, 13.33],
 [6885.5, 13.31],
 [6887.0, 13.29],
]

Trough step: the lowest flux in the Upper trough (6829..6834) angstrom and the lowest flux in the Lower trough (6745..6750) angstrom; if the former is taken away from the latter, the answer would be 0.29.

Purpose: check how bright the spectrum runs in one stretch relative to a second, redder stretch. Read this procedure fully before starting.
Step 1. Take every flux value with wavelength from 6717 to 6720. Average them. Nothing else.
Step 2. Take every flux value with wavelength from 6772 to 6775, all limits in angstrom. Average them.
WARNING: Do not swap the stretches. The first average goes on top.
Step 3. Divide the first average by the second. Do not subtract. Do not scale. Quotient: 1.01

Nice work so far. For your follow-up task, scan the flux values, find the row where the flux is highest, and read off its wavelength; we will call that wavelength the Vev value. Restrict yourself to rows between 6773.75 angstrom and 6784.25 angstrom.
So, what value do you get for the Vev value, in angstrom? 6774.5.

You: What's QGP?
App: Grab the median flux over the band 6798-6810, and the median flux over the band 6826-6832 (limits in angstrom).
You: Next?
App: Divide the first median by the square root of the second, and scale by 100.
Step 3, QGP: 371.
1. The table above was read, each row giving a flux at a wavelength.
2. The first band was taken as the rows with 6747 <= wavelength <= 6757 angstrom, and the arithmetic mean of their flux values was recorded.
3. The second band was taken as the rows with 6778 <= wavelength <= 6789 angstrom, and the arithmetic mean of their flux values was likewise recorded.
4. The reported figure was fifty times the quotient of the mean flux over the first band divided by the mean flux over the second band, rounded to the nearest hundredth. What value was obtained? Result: 50.37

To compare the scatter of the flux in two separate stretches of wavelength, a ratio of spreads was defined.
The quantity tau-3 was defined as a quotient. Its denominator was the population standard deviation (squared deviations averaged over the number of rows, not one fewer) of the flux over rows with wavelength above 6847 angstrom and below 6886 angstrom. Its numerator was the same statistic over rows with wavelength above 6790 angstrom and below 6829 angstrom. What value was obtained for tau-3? 1.26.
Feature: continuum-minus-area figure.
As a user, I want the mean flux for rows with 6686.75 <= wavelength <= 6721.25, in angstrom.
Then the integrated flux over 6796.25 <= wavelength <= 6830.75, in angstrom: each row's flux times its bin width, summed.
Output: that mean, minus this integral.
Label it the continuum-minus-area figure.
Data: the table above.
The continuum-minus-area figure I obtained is -454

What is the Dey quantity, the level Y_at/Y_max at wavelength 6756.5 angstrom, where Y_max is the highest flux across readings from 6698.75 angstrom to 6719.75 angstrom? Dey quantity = 0.985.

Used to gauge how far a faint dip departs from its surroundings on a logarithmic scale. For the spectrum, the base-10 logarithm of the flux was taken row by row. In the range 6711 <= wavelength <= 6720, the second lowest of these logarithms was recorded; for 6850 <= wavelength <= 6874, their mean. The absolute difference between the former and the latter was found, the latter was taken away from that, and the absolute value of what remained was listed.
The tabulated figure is 1.11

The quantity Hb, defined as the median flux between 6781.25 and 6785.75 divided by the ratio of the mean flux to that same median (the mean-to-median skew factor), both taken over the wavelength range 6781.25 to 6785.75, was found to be 13.6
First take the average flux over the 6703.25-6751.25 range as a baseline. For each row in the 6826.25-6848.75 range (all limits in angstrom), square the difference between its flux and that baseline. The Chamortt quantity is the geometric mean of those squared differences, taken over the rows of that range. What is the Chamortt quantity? 0.112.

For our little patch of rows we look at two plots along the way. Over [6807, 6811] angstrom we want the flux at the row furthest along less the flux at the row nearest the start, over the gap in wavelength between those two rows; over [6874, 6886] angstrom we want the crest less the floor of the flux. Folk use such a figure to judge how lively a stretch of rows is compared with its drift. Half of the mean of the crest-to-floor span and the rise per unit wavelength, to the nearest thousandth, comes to 0.015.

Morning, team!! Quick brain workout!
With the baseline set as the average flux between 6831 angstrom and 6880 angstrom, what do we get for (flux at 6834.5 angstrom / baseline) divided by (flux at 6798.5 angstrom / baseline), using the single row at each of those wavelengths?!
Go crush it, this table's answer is 0.985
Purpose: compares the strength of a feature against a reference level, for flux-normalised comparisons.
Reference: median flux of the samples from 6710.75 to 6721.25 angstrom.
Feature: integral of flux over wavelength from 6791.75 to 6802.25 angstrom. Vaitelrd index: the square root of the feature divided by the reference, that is 3.223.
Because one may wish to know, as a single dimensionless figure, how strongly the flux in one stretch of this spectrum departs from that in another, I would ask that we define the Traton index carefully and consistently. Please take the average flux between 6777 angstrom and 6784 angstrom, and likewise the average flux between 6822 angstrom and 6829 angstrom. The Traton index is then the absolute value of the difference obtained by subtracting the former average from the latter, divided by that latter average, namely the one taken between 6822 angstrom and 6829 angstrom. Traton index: 0.01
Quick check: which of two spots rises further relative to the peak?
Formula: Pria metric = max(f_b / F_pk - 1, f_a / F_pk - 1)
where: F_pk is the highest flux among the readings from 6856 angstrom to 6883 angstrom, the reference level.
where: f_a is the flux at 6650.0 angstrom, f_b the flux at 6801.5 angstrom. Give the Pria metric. 0.051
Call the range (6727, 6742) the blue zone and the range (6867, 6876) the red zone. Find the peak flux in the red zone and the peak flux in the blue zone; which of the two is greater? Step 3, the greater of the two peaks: 13.77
